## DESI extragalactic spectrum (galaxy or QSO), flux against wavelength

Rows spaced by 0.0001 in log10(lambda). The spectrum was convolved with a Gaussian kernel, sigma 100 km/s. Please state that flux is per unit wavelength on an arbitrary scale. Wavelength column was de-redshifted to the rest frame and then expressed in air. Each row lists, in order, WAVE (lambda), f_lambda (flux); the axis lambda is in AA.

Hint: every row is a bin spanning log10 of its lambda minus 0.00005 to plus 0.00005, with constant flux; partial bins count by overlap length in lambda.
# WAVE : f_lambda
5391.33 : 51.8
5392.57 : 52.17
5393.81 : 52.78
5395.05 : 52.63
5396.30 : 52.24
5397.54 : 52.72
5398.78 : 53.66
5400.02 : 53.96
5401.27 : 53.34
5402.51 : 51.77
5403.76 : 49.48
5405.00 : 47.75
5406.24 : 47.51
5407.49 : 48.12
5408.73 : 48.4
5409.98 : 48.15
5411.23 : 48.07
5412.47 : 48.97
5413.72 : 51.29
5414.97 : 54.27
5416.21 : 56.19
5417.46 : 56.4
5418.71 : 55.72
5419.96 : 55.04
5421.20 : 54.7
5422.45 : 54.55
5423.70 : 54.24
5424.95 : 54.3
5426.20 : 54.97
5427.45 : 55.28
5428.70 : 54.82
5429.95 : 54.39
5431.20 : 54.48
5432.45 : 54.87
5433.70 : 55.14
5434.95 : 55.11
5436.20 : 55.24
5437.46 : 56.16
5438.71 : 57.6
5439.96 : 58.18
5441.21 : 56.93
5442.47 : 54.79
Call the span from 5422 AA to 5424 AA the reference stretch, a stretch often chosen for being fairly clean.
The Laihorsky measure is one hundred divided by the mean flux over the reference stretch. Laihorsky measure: 1.84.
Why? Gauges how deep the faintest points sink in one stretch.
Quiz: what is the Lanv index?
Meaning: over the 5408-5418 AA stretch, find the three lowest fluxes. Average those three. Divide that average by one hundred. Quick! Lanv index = 0.482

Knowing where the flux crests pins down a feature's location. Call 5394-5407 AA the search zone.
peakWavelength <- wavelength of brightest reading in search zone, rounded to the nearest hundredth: 5400.02 AA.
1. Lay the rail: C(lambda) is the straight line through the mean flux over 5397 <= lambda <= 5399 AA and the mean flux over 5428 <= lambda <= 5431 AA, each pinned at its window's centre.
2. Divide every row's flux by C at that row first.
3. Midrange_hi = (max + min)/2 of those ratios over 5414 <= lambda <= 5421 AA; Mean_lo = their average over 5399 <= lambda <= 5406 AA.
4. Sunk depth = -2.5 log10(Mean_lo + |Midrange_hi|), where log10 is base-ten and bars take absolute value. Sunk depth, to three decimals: -0.744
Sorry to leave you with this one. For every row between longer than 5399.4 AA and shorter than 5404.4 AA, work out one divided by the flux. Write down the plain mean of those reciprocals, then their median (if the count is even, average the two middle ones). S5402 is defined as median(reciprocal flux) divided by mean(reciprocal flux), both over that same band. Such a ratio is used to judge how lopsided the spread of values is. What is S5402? 0.99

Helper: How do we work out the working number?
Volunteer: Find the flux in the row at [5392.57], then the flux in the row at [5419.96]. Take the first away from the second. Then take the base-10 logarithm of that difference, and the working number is 0.46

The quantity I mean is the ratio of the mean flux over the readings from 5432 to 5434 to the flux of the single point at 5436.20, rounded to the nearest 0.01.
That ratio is 1.00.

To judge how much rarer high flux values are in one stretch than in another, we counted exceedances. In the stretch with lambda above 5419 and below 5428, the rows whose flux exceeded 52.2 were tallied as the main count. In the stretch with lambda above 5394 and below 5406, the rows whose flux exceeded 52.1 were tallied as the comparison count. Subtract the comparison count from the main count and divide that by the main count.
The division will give 0.14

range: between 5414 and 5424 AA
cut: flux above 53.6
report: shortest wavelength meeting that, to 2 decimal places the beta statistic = 5414.97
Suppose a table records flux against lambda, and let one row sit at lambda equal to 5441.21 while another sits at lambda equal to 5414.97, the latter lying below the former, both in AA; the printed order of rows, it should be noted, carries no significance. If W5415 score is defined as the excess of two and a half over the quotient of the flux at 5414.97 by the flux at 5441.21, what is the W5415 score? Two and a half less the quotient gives 1.55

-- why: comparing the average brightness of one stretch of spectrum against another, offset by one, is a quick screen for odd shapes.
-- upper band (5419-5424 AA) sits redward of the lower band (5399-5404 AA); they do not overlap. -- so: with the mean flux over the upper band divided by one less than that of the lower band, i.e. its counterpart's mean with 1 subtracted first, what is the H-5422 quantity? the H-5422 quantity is 1.07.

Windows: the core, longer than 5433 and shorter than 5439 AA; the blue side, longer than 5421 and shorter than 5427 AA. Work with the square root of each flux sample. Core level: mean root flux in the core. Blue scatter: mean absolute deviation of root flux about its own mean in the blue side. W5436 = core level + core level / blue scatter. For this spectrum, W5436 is 495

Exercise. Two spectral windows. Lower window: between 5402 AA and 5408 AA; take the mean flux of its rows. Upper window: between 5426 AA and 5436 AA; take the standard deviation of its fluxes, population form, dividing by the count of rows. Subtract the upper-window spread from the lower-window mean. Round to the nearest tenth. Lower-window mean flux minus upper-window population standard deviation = 48.6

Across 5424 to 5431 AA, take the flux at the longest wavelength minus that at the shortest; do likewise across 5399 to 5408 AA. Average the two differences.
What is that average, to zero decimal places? -3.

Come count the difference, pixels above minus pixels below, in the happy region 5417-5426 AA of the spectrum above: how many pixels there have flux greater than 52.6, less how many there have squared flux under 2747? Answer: 7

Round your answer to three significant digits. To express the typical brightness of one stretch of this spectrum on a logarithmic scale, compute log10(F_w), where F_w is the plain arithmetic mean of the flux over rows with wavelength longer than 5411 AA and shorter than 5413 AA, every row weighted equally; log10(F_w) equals 1.69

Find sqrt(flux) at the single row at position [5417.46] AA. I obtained 7.51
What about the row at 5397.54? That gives 7.26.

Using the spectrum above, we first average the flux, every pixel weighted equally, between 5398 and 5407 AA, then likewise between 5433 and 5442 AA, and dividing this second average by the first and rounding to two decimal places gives 1.10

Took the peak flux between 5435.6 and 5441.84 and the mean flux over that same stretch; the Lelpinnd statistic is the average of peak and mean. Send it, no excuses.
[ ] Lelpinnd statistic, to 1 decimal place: 57.5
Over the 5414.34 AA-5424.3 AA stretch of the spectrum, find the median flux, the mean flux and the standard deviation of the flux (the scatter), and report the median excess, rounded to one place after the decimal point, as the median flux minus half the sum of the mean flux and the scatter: 26.9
